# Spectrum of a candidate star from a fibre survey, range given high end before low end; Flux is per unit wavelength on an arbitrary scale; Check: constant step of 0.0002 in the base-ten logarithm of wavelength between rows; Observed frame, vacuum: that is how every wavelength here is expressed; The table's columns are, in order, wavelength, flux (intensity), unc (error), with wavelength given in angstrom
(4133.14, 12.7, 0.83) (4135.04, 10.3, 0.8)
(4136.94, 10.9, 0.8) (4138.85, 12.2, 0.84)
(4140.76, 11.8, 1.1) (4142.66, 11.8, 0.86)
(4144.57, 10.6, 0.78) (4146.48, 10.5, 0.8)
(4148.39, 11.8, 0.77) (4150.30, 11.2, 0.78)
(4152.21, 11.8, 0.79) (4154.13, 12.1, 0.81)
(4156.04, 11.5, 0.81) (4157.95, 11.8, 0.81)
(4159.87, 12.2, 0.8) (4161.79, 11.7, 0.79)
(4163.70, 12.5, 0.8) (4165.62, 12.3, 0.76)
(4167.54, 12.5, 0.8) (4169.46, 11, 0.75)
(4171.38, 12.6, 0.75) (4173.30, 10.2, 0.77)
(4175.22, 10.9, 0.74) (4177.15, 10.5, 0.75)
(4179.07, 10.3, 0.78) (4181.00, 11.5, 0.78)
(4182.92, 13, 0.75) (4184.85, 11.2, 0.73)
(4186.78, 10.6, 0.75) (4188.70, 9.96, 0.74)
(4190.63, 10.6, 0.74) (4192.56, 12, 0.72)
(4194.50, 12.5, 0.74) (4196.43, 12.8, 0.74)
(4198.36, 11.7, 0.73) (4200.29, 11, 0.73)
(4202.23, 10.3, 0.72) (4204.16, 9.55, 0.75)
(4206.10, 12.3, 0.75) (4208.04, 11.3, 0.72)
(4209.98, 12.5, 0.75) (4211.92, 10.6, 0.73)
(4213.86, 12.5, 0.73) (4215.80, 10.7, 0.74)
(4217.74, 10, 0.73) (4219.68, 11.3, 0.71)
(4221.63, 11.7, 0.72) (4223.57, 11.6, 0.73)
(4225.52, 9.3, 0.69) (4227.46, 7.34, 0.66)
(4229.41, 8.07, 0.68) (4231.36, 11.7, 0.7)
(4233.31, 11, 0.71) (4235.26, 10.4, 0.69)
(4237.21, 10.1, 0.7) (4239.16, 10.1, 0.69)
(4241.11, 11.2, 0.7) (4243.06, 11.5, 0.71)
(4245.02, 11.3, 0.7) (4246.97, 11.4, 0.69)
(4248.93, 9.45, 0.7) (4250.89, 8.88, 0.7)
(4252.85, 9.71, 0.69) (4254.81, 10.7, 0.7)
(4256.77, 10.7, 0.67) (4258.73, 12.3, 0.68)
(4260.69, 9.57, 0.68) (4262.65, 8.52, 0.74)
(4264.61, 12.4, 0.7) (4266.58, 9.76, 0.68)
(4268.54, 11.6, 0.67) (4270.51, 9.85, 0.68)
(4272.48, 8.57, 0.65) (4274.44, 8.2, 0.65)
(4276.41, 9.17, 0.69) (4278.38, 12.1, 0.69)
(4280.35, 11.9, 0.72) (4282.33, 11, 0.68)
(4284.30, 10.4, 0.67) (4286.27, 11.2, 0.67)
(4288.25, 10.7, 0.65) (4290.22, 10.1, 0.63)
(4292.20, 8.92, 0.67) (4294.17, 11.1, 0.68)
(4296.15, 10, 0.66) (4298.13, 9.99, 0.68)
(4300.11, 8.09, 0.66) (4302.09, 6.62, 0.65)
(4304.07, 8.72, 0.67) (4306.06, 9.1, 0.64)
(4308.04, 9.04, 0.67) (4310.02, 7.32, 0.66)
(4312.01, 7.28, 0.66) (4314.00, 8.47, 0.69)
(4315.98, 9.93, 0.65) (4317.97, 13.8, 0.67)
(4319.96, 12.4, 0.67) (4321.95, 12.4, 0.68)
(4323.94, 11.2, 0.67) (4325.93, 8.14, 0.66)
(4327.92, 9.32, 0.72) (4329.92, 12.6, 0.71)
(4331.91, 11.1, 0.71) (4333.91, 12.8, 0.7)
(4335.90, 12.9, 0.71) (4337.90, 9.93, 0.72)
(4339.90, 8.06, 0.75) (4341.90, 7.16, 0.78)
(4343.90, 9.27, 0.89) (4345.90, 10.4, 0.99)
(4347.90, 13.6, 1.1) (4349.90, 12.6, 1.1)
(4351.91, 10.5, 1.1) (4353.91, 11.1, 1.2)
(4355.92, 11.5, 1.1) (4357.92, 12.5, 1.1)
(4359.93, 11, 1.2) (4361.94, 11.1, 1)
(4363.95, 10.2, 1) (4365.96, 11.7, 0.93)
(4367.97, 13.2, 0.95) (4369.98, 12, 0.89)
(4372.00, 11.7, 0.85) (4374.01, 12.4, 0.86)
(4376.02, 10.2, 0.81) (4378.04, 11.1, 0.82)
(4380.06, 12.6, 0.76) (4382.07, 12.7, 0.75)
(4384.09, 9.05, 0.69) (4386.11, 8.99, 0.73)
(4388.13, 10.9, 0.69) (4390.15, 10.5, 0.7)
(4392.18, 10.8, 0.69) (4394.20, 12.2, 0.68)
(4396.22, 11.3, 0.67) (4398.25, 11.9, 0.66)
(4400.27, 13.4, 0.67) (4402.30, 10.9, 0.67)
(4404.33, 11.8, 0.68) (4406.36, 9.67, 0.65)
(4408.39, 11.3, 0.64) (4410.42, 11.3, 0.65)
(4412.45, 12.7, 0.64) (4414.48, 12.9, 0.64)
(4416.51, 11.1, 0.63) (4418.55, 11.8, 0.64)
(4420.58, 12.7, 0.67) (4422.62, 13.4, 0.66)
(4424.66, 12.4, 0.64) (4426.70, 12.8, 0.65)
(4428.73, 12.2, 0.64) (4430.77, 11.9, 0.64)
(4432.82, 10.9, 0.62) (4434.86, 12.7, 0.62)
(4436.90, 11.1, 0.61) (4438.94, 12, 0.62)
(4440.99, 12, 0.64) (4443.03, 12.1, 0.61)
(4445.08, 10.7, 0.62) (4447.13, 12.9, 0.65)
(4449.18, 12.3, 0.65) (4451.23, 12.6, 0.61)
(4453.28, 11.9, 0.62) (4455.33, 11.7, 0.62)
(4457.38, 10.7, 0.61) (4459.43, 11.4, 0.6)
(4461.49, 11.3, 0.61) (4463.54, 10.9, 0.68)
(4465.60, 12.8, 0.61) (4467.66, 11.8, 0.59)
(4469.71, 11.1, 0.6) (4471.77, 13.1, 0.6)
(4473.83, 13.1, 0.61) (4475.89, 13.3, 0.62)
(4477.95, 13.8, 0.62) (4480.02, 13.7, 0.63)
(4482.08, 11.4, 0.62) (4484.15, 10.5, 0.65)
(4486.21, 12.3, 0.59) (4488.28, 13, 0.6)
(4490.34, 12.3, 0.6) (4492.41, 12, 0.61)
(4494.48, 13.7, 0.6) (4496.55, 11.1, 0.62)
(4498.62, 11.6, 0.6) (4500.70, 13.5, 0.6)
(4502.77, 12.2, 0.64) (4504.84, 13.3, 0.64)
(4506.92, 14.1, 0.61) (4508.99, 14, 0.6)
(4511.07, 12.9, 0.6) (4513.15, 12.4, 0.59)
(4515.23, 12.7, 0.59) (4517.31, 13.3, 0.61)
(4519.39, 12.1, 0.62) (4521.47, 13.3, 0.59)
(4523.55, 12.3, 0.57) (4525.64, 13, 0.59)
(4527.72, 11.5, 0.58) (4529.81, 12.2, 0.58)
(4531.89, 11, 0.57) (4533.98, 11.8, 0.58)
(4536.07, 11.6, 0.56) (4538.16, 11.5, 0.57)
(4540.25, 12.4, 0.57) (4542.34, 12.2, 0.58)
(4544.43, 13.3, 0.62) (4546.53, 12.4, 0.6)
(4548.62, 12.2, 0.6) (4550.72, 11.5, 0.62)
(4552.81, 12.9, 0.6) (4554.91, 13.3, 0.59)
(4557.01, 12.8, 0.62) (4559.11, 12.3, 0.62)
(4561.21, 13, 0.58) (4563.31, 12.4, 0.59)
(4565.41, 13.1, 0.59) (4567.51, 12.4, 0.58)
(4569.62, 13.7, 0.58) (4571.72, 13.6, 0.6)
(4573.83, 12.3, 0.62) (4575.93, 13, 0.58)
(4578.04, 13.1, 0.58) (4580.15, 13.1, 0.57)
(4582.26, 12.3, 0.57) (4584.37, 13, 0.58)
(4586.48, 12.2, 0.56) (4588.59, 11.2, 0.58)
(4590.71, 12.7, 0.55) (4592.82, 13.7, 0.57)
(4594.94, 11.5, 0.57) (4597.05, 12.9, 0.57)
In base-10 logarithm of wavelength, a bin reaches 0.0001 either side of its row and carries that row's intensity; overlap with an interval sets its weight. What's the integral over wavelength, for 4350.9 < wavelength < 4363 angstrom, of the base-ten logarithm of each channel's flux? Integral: 12.7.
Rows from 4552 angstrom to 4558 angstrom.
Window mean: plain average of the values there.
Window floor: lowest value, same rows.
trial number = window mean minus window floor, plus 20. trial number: 20.2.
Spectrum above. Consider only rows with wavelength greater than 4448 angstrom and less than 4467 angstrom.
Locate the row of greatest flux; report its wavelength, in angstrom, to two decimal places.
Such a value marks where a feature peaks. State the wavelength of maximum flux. 4465.60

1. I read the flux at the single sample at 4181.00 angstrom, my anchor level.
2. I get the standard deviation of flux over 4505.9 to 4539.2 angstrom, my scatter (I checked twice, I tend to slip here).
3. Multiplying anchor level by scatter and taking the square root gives 3.2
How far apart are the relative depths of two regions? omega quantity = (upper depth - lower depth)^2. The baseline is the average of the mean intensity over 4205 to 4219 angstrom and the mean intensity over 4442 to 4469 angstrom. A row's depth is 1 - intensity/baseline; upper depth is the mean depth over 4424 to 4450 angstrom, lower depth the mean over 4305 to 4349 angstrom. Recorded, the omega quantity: 0.022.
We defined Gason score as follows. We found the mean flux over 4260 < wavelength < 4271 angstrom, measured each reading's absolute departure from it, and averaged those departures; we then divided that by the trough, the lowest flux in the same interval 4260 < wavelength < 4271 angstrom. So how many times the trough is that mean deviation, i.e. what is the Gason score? 0.13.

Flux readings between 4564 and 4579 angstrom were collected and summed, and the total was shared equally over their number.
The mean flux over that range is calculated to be 13.0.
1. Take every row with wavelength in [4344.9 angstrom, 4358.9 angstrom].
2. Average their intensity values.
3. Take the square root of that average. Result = 3.43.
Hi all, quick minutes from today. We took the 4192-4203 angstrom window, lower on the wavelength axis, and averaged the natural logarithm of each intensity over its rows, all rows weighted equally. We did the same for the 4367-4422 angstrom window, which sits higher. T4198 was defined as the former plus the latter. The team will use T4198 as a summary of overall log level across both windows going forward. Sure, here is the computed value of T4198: 4.90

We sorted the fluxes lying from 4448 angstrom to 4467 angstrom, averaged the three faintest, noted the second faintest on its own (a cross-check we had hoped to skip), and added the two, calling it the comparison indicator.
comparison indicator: 21.9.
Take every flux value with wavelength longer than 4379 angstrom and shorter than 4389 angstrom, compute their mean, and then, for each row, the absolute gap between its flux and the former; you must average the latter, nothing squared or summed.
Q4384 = 1.5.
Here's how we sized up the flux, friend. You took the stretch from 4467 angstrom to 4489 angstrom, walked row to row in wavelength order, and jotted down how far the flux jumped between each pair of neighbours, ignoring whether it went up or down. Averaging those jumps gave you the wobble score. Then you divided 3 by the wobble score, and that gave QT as 3.26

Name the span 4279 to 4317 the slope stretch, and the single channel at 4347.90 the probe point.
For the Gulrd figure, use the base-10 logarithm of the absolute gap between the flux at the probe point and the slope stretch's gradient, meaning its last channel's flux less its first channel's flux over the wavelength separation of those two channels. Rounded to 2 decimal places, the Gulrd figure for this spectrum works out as 1.14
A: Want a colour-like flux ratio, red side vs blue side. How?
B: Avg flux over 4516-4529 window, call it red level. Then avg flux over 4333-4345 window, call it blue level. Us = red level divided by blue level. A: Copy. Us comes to 1.26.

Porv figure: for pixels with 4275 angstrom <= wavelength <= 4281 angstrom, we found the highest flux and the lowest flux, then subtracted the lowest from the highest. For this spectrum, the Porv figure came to 2.9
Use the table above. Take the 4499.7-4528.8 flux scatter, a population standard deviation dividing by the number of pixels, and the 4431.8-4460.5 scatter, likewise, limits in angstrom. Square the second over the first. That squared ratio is 1.0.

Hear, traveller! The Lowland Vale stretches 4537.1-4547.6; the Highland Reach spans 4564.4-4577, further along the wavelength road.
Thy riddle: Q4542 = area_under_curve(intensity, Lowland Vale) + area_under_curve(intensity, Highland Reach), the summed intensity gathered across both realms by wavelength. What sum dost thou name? 294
